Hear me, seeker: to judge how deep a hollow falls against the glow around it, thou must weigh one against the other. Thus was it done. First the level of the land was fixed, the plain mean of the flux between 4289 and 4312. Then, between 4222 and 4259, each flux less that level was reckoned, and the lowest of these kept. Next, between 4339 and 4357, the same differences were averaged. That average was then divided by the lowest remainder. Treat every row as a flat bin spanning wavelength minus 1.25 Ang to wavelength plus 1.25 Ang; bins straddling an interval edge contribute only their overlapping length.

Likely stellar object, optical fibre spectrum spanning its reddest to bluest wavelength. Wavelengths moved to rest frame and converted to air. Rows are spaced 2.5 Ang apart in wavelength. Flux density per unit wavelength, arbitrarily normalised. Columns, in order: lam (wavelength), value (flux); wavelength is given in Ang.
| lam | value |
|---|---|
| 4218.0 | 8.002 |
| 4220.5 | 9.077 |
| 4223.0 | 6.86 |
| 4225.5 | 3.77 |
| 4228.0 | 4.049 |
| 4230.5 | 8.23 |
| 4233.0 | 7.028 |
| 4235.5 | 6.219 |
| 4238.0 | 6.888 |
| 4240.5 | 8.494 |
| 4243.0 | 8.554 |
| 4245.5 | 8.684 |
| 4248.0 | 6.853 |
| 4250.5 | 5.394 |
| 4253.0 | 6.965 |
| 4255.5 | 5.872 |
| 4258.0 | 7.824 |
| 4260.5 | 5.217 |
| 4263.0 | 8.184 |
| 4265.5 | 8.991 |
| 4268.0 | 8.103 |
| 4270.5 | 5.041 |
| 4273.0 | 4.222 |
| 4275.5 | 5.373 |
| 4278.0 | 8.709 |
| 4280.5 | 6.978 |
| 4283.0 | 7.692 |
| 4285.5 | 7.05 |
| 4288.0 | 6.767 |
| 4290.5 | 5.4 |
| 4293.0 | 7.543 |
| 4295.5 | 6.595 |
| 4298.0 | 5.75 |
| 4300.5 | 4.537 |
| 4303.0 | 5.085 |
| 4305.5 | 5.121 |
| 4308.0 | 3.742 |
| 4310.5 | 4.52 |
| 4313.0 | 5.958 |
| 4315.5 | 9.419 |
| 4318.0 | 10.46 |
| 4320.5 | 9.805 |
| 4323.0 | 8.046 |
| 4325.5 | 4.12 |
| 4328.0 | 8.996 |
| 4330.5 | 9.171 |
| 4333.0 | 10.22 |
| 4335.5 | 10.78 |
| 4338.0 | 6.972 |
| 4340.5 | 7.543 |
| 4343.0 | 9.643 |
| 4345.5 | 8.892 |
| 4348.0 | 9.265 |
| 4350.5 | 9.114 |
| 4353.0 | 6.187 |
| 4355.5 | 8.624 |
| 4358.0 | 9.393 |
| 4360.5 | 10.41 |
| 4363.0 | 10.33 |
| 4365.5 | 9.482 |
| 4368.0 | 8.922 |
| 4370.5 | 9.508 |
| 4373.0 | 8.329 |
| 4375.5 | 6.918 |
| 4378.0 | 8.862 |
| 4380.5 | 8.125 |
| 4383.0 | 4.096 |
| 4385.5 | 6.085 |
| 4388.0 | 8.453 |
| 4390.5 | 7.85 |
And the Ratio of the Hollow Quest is -1.9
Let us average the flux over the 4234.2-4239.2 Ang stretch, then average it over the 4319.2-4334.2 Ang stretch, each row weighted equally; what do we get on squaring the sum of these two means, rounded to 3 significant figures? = 223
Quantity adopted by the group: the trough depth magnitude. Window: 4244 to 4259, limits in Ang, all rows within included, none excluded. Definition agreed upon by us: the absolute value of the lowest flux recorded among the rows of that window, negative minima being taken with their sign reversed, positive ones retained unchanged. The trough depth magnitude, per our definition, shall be 5.4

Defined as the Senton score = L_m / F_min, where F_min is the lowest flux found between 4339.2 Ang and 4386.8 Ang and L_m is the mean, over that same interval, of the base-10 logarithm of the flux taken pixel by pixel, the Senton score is 0.223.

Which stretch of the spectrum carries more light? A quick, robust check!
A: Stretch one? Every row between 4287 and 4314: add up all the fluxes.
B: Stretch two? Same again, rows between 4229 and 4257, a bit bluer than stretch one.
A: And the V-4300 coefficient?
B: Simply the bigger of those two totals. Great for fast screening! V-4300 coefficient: 79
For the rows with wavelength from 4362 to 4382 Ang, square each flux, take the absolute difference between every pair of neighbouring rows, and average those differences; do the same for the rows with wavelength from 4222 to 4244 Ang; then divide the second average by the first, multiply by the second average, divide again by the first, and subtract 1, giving 0.13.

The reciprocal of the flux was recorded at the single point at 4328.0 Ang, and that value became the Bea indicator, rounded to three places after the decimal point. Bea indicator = 0.111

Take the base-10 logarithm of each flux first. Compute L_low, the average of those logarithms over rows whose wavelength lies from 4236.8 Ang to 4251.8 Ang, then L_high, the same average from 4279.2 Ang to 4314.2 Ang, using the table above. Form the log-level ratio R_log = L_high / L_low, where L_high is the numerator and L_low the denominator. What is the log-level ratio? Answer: 0.88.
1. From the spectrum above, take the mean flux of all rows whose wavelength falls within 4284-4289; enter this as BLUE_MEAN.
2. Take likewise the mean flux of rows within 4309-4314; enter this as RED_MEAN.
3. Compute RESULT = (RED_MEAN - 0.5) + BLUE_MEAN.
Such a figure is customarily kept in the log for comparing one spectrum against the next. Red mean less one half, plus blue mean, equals 11.6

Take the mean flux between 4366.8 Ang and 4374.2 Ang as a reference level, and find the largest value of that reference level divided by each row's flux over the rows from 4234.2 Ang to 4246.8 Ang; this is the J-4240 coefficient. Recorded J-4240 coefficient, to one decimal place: 1.4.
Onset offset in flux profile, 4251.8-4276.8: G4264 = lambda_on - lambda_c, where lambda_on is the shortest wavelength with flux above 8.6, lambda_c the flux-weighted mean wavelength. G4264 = 1.8 Ang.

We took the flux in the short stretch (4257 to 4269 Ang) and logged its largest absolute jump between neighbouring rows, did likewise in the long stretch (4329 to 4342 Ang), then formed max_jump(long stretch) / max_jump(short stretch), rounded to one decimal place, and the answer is 1.3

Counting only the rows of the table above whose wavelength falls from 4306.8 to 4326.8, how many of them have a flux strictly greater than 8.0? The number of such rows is 4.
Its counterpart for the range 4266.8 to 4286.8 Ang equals 2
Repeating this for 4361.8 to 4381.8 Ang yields 7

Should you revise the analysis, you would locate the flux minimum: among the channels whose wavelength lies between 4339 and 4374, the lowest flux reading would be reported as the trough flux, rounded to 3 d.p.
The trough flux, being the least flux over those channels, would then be 6.187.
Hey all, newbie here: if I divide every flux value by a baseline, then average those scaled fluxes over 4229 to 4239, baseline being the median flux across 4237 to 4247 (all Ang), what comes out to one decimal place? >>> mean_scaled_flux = 0.8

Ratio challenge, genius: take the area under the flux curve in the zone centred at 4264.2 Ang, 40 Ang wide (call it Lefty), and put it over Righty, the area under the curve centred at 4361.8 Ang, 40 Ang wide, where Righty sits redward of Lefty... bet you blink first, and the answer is 0.78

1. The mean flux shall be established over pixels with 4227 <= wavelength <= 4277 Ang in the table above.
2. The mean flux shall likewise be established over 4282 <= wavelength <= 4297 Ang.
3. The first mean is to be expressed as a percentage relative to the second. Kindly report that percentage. 100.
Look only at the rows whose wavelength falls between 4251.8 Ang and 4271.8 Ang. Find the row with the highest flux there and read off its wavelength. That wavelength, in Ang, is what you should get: 4265.5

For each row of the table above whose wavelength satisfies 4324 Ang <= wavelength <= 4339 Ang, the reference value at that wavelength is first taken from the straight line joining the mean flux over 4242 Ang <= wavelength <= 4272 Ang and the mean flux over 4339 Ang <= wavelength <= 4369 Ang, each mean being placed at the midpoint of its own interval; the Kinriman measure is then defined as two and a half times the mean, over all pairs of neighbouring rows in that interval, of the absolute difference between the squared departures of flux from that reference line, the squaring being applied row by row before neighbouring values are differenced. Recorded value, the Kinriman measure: 12.2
